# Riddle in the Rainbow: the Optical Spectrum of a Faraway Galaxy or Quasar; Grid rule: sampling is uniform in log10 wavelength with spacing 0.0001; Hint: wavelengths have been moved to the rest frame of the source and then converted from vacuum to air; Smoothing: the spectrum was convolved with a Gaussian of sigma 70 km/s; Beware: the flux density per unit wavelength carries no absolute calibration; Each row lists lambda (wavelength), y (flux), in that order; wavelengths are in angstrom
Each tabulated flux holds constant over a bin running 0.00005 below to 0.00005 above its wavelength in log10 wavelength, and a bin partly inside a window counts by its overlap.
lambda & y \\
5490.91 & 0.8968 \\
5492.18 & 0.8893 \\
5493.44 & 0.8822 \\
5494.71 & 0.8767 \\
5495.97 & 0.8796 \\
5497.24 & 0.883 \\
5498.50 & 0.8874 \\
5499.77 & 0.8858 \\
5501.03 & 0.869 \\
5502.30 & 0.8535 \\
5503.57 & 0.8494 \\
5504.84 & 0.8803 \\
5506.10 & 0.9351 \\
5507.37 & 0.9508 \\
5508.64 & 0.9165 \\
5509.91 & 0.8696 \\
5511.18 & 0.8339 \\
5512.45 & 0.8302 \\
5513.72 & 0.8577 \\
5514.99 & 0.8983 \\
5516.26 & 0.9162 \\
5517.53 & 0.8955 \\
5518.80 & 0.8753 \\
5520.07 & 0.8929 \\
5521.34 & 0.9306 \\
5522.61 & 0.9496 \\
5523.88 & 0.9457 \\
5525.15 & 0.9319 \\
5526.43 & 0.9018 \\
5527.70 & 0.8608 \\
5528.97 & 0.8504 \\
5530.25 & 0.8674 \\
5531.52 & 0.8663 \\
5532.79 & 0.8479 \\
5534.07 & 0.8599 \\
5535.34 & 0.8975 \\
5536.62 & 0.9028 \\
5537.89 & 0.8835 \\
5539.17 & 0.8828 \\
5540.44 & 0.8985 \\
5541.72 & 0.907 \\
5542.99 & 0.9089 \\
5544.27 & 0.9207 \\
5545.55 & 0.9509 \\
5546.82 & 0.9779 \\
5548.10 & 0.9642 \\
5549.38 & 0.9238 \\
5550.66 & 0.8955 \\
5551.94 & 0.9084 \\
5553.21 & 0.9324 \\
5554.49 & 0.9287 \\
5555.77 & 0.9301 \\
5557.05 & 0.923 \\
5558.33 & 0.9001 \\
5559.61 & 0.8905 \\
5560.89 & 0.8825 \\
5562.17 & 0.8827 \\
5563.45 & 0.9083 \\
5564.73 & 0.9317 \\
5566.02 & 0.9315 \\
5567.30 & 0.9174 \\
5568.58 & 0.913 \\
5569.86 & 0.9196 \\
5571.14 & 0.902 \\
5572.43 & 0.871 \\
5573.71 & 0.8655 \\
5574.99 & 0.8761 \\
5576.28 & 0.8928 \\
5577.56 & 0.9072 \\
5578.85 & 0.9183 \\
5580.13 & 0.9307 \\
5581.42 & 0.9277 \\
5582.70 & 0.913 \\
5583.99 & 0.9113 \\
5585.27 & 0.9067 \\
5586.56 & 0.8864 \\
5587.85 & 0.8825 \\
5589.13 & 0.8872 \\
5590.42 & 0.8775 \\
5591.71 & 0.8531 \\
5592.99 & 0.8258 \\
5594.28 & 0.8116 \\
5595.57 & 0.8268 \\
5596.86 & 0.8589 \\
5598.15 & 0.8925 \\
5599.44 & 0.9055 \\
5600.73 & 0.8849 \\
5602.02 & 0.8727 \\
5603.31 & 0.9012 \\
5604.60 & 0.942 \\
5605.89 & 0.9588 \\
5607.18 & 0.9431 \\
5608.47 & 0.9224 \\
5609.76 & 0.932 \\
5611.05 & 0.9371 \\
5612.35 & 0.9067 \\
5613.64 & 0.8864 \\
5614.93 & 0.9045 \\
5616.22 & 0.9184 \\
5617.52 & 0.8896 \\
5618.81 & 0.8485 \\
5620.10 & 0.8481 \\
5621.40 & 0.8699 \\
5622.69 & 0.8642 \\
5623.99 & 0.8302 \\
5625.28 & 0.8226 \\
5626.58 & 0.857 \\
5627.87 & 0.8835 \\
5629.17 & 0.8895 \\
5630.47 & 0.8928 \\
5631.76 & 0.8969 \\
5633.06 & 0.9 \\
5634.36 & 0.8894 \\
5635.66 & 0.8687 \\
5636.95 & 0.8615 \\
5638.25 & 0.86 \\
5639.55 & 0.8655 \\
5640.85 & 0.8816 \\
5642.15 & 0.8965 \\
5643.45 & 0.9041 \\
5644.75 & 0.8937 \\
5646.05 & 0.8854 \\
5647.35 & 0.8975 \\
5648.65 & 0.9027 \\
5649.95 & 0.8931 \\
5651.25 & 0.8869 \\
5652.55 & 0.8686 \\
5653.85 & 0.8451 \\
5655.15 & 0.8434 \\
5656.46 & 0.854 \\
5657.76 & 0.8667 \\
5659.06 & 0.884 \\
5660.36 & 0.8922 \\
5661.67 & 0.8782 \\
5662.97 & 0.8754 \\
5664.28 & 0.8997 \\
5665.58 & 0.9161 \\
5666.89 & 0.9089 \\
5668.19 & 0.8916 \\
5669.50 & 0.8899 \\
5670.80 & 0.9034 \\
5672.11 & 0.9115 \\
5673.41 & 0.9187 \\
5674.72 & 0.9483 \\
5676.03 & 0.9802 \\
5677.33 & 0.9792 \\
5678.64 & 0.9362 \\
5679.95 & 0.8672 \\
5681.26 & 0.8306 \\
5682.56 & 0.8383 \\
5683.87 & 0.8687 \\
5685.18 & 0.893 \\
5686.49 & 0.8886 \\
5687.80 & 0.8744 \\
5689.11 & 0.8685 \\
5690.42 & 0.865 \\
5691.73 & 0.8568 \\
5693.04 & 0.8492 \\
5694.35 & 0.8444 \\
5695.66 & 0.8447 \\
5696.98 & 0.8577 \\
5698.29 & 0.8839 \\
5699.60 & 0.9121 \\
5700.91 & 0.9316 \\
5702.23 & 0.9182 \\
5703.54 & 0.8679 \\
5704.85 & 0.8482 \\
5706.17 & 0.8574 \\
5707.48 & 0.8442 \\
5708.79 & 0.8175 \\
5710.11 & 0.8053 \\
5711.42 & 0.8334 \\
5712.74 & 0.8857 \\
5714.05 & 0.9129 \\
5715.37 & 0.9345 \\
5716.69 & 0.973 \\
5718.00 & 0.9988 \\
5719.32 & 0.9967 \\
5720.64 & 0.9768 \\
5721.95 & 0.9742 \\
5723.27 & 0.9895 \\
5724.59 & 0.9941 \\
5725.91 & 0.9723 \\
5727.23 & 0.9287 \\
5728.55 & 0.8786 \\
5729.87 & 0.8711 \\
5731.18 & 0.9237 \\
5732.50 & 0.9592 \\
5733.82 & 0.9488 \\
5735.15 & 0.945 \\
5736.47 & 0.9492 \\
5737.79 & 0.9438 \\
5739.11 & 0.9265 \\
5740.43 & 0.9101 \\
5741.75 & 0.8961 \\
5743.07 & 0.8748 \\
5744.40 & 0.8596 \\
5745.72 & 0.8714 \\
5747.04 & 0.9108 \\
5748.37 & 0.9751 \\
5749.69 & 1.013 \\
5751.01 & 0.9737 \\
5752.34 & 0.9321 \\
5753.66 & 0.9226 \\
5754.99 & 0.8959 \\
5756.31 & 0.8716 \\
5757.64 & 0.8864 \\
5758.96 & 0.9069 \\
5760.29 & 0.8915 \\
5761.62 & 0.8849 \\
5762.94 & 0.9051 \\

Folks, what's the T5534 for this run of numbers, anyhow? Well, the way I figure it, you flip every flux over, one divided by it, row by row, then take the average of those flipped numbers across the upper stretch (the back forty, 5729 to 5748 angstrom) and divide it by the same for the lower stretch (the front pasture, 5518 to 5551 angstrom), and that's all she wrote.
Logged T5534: 0.99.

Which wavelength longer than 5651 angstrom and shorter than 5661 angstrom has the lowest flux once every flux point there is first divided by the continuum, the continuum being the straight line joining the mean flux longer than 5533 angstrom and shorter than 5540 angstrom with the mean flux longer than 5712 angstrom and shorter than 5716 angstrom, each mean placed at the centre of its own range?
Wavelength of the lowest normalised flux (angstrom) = 5655.15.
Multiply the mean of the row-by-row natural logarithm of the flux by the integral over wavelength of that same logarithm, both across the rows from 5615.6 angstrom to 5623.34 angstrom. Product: 0.144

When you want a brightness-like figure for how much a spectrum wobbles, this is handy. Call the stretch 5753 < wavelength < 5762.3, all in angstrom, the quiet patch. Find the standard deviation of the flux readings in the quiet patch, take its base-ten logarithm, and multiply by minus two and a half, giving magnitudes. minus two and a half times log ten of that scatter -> 4.5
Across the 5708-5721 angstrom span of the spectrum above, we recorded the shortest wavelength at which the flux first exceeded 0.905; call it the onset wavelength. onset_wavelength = 5714.05 angstrom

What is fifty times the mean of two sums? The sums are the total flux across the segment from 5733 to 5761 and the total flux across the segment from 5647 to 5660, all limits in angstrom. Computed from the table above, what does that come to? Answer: 701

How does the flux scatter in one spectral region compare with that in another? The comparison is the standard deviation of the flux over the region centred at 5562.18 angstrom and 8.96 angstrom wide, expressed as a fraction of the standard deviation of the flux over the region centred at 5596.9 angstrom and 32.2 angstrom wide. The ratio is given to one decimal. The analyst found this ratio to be 0.5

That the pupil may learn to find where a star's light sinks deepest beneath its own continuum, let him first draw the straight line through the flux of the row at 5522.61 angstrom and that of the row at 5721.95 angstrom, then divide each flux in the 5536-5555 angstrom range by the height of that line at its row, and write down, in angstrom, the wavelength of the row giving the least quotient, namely 5539.17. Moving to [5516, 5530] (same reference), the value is 5528.97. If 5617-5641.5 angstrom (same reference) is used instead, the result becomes 5625.28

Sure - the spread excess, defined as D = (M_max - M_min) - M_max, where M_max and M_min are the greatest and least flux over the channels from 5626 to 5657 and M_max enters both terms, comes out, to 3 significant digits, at -0.843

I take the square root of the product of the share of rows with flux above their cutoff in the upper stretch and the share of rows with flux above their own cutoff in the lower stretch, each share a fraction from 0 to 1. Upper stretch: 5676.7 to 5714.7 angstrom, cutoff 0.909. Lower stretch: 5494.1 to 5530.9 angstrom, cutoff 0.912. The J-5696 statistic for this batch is 0.24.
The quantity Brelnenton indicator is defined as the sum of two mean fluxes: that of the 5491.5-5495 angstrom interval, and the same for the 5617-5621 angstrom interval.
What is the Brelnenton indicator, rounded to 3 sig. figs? 1.74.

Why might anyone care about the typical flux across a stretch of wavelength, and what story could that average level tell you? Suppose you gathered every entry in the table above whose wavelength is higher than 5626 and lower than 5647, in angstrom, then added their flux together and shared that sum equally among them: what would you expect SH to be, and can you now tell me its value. 0.883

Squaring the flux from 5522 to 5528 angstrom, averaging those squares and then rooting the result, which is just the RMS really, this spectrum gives 0.919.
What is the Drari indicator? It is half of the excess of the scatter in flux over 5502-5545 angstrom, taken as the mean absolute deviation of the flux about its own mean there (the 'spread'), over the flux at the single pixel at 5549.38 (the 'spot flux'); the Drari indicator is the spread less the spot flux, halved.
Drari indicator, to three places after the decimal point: -0.448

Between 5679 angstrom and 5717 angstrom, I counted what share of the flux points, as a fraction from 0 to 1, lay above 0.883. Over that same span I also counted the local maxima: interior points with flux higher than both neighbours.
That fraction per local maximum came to 0.115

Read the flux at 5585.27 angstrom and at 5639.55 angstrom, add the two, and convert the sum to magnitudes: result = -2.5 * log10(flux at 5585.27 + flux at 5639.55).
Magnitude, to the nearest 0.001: -0.621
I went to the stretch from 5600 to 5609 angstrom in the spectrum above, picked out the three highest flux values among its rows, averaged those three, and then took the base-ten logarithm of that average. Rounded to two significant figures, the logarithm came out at -0.023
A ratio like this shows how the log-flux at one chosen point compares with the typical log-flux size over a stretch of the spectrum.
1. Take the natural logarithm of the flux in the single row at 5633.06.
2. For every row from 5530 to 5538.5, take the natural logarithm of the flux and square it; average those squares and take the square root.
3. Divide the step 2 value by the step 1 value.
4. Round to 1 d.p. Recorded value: -1.3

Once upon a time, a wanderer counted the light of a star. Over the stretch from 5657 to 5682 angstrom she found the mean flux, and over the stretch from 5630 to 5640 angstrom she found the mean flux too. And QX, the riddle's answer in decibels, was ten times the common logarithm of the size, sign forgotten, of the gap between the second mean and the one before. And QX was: -16.1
